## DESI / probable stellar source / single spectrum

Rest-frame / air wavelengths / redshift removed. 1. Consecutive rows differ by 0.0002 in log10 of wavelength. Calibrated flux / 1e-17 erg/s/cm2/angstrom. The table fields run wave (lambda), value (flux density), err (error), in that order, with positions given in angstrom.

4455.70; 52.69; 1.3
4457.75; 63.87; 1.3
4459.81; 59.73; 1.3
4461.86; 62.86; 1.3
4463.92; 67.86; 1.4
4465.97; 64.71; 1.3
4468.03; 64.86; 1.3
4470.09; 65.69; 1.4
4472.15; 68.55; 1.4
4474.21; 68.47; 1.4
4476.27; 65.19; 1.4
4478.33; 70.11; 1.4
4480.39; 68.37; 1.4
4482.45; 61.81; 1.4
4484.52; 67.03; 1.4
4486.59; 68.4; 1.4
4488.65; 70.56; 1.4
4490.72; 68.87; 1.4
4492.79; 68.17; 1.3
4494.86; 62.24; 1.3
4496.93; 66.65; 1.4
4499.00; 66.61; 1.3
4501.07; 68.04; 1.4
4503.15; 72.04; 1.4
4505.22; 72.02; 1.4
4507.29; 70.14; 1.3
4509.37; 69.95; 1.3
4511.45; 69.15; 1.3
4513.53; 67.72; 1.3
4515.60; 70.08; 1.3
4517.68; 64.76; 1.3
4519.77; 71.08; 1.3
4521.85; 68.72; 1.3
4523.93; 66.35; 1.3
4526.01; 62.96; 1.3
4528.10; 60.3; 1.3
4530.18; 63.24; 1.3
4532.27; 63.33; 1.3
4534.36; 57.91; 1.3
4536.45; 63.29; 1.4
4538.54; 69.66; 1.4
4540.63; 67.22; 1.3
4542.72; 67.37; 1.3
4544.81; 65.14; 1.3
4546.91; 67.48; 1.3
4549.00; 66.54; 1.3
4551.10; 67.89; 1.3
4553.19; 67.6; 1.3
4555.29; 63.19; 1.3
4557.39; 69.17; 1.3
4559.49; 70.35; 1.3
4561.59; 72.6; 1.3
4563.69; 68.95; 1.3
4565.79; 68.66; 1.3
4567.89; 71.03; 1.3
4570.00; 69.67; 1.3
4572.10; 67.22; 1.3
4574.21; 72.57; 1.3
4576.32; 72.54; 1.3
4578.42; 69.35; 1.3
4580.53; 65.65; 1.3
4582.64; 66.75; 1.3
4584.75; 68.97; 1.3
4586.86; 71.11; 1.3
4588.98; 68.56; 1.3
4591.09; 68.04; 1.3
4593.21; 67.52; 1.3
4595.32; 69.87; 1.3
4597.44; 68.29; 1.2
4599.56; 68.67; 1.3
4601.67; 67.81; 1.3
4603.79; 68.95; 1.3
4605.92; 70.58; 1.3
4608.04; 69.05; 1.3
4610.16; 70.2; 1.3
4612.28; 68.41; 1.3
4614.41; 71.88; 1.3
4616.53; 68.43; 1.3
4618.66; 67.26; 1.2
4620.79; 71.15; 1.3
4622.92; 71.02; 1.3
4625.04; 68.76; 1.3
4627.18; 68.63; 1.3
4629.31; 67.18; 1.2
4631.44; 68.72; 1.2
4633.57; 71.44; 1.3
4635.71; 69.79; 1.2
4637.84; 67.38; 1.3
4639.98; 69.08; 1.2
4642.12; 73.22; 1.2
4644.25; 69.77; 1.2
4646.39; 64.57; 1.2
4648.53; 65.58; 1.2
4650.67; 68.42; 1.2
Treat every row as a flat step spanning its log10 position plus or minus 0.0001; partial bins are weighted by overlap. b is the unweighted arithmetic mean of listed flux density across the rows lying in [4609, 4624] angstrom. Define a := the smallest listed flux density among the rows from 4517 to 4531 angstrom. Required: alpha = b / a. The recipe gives 1.16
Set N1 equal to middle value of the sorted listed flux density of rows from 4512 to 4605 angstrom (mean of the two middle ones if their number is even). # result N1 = 68.0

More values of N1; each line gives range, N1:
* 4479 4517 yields 68.4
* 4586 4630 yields 68.7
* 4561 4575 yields 69.7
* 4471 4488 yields 68.4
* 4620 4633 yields 68.7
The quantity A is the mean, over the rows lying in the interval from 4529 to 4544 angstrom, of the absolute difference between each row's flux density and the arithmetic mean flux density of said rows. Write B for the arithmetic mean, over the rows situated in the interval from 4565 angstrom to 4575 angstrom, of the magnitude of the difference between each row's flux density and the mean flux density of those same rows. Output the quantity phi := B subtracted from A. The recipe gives 1.4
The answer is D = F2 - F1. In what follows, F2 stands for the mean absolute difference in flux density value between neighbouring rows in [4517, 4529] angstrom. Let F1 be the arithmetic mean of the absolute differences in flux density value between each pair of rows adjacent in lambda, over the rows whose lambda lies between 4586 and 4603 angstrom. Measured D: 2.2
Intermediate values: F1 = 1.3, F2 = 3.4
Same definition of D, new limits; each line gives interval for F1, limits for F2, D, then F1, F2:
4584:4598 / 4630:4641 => 0.5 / 1.6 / 2.1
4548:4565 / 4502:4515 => -1.9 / 2.7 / 0.9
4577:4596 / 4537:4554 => -0.5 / 1.9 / 1.4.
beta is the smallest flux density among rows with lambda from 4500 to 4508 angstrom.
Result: 68.04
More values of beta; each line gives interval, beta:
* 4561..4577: 67.22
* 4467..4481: 64.86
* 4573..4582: 65.65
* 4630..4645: 67.38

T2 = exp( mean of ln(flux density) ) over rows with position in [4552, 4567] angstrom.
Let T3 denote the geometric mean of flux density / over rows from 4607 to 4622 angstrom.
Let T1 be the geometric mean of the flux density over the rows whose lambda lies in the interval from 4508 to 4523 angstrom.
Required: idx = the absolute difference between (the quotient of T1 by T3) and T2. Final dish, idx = 67.6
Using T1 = 68.8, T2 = 68.6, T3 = 69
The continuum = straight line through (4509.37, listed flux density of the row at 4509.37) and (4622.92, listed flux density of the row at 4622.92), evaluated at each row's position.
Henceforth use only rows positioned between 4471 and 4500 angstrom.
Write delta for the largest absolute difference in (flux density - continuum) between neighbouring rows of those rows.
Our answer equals 6.6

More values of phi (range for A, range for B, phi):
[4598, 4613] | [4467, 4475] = -0.9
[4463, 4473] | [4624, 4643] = 0.1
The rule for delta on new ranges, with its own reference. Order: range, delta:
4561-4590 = 5.3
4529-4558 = 6.4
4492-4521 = 6.3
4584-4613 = 2.6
